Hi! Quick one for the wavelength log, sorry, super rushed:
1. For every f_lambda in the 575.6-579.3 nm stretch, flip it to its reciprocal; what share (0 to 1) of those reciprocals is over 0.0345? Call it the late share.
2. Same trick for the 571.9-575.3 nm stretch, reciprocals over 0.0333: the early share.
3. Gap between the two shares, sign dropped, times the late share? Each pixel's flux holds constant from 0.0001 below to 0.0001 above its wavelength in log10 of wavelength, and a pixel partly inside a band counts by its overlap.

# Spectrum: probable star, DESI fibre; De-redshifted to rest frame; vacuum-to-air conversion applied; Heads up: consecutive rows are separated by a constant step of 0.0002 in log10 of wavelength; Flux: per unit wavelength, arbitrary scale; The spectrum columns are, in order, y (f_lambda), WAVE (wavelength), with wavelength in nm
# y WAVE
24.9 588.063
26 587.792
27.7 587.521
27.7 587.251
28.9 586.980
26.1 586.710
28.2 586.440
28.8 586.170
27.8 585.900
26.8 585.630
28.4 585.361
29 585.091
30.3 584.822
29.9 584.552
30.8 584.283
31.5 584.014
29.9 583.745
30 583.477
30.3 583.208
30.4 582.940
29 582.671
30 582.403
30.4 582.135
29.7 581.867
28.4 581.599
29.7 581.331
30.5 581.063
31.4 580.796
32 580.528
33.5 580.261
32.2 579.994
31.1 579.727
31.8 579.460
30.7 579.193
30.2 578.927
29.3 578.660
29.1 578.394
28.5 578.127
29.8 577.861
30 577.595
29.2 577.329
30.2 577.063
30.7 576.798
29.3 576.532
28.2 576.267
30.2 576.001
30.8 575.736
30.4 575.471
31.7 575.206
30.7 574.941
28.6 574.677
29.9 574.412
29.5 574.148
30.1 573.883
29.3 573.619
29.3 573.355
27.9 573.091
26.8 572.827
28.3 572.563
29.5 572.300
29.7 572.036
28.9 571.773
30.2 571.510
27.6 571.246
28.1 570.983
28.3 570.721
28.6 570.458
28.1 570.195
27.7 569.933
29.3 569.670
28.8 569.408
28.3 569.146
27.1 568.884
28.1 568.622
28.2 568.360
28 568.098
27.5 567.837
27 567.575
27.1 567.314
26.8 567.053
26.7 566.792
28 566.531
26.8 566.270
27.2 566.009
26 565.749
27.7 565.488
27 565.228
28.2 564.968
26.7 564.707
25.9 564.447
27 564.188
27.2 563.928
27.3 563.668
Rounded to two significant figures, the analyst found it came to 0.089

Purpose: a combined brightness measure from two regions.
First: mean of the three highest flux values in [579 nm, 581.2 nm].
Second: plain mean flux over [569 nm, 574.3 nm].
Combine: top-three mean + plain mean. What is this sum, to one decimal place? 61.3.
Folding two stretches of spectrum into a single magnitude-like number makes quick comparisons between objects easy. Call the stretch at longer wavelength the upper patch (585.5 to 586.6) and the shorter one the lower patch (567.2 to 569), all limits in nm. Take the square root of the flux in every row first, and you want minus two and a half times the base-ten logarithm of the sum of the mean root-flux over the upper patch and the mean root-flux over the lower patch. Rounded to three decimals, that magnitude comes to -2.556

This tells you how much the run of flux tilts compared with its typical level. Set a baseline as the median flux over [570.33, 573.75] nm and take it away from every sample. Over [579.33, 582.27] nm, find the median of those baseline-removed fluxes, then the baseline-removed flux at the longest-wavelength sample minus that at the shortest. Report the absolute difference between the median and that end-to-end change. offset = 3.9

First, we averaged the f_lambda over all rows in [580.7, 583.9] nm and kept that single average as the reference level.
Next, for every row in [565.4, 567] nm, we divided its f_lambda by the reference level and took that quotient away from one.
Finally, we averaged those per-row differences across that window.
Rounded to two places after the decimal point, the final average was 0.10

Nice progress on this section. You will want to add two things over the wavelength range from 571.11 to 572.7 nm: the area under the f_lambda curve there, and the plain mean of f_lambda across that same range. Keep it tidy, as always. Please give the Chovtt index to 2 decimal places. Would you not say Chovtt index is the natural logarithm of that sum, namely 4.32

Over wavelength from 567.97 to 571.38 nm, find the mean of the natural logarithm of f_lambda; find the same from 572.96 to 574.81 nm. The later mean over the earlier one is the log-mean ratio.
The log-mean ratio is 1.01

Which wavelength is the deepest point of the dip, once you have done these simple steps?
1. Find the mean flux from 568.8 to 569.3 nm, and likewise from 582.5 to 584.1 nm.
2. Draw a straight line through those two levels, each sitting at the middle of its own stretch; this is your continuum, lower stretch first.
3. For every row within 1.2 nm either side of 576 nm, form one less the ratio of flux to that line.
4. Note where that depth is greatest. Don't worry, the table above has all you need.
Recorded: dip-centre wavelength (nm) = 576.267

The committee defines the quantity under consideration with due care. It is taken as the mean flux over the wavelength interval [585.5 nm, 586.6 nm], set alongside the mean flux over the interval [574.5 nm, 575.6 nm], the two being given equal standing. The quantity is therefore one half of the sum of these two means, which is 29.1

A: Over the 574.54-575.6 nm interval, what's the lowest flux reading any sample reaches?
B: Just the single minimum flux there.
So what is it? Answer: 28.6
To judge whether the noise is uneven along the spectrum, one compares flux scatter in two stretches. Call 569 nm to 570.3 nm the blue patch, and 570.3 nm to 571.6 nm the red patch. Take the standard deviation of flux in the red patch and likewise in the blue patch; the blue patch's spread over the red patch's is 0.63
